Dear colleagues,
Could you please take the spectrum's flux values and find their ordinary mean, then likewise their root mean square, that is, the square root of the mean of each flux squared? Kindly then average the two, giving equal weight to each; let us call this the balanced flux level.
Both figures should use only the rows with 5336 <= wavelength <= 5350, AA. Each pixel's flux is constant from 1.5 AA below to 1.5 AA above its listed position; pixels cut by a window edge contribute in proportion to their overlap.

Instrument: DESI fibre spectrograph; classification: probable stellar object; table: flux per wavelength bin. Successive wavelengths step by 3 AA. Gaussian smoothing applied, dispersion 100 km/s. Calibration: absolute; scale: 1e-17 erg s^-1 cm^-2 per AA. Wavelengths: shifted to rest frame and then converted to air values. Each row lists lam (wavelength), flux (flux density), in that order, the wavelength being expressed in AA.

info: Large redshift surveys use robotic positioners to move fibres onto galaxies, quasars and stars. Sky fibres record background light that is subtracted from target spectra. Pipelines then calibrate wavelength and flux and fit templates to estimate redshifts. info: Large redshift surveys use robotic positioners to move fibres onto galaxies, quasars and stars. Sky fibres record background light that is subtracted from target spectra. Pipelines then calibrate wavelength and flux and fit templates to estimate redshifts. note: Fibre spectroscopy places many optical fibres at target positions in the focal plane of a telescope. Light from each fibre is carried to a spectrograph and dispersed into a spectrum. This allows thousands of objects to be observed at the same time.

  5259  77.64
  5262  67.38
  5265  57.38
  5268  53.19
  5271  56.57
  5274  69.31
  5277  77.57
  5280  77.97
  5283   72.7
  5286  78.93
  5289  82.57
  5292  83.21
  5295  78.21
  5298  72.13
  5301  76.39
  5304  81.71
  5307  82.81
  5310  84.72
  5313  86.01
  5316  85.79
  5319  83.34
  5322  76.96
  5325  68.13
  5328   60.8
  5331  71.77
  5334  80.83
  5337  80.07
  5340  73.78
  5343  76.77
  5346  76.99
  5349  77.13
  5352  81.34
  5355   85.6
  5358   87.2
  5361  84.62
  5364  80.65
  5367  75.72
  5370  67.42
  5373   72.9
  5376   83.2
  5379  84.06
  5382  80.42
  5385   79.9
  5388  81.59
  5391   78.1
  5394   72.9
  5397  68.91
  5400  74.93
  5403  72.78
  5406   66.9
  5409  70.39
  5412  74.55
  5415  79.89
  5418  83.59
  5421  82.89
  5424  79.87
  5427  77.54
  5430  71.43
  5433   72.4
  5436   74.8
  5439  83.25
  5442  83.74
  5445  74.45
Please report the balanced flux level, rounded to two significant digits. 77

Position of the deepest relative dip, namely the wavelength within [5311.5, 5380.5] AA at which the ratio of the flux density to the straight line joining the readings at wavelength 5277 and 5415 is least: 5328 AA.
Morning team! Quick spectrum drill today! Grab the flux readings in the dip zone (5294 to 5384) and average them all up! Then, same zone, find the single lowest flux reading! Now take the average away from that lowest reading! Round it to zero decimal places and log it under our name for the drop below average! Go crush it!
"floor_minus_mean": -18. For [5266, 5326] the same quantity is -23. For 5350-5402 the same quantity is -11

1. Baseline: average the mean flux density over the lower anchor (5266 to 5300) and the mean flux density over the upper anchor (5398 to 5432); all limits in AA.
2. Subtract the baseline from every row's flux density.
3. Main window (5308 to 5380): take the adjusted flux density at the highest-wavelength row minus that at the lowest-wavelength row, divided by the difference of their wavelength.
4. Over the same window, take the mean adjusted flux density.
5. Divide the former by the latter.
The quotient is 0.00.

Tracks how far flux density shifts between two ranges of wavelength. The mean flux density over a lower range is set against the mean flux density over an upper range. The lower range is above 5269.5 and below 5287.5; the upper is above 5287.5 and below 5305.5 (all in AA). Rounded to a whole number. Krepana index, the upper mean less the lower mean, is 7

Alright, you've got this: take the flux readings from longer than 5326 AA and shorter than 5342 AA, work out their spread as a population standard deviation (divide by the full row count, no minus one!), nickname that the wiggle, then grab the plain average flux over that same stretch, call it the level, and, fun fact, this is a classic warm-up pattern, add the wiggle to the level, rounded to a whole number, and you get 81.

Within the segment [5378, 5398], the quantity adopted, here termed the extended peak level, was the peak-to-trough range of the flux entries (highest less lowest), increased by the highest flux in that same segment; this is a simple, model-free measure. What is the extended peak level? 99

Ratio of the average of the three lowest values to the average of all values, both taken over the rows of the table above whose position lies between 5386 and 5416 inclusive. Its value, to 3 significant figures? 0.928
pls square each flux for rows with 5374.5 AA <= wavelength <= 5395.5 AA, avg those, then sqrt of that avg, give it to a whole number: 80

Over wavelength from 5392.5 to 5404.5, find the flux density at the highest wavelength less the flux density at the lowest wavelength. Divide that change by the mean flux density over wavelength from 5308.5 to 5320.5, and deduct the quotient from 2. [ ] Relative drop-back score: 2.00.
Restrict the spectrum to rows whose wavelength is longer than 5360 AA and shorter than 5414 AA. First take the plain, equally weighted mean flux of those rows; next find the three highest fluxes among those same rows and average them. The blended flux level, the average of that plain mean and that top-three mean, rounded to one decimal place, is 80.0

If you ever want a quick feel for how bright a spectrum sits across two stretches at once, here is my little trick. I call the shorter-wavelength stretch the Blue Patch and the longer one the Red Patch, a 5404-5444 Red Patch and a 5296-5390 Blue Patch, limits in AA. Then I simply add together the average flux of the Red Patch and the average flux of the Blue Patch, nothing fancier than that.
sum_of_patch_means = 156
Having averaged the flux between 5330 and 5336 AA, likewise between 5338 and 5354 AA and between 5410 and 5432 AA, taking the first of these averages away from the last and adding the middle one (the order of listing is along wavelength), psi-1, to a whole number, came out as 79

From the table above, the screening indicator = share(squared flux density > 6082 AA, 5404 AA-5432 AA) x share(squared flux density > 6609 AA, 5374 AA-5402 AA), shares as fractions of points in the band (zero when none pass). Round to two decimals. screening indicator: 0.15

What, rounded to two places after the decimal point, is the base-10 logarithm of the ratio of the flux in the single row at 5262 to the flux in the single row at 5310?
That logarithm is -0.10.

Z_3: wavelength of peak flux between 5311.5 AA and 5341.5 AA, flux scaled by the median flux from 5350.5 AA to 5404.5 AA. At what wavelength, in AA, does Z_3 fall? 5313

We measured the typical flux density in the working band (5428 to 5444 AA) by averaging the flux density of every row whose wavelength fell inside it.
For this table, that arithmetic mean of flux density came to 77.1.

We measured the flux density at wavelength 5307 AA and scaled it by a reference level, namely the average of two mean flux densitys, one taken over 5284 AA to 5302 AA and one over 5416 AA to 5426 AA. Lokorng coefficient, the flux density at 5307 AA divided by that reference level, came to 1.03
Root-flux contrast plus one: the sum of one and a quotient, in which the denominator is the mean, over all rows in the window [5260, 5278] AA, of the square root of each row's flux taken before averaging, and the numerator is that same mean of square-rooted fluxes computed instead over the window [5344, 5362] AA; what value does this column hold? 2.14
